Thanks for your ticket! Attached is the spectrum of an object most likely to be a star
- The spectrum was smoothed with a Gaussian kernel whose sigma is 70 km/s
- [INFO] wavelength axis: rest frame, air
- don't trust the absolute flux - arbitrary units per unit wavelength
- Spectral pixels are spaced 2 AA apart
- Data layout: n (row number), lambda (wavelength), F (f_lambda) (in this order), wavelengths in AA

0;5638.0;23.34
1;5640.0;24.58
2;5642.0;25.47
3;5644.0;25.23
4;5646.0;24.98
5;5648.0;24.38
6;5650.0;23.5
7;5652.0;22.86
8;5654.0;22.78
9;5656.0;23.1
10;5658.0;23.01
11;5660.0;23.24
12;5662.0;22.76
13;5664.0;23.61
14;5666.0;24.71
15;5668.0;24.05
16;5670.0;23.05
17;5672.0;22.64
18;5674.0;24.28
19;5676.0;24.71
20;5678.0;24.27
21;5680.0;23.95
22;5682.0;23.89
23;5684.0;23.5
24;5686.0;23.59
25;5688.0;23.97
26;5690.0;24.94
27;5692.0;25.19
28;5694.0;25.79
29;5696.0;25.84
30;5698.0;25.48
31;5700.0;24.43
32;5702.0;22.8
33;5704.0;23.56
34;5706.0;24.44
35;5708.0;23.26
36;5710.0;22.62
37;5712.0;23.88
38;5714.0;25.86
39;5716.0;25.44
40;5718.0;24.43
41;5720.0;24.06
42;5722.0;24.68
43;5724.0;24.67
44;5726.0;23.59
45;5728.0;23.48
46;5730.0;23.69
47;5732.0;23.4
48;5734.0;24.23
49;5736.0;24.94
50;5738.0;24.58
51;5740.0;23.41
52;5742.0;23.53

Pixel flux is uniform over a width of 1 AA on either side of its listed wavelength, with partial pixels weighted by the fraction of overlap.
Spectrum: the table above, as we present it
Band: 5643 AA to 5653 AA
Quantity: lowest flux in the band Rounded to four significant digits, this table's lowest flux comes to 22.86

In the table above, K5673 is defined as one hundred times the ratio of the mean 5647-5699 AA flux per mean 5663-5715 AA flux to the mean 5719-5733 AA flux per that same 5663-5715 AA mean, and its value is 100.1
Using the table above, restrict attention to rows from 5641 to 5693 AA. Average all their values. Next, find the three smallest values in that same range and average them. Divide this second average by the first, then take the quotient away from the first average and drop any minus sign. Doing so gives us 23.0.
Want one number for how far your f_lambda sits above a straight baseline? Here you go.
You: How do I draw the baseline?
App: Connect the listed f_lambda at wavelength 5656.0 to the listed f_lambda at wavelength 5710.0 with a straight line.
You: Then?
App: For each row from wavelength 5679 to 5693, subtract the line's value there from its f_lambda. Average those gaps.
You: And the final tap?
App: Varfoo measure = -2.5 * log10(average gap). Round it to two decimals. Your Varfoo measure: -0.30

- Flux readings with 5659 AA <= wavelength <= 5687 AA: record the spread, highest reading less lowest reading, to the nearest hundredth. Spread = 2.07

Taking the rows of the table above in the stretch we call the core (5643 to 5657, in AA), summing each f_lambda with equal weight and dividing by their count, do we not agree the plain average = 23.83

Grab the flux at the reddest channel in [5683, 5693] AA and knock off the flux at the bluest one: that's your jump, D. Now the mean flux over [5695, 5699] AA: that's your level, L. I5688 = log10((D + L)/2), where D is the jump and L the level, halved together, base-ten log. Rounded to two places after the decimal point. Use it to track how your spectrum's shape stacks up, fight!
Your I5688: 1.14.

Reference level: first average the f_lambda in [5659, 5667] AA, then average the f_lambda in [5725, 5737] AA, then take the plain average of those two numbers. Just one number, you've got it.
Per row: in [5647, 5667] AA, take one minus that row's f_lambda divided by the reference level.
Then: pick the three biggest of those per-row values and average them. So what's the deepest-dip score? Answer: 0.039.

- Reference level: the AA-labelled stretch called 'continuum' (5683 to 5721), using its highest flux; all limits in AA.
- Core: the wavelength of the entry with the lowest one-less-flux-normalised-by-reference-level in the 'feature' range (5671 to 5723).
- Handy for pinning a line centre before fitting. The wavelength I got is 5714.0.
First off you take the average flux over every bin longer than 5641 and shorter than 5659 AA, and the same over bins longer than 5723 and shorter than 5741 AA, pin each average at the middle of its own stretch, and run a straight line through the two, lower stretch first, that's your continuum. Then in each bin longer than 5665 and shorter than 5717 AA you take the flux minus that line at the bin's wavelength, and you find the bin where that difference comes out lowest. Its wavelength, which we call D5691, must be 5710.0 AA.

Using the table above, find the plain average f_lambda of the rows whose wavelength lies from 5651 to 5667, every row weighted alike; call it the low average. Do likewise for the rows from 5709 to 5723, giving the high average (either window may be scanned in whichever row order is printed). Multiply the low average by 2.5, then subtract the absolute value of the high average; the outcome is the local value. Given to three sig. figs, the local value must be 33.7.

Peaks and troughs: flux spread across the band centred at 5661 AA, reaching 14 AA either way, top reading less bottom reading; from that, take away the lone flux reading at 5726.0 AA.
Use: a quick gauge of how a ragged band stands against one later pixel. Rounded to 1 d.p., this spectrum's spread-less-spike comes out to -21.5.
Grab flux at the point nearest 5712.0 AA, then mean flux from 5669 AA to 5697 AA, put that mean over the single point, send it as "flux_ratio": 1.02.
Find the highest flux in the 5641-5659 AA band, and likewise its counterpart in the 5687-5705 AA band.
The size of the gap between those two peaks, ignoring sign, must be 0.37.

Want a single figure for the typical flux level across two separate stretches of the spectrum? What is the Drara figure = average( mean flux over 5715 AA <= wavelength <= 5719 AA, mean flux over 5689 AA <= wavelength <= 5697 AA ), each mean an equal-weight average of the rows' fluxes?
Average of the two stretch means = 25.2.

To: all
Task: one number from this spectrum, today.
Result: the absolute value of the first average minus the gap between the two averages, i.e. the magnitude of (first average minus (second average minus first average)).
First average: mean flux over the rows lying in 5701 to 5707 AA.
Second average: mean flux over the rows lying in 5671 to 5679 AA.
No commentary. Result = 23.2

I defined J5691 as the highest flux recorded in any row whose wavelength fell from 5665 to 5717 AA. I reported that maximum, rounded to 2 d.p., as 25.86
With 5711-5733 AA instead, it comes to 25.86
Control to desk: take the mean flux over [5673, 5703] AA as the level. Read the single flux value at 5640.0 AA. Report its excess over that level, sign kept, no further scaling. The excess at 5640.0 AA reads 0.14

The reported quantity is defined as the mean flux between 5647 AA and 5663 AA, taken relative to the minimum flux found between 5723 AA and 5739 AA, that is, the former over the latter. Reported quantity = 0.992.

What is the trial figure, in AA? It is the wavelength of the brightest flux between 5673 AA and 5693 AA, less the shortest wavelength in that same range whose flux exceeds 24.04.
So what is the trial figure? 18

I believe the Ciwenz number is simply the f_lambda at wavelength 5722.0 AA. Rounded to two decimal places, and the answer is 24.68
